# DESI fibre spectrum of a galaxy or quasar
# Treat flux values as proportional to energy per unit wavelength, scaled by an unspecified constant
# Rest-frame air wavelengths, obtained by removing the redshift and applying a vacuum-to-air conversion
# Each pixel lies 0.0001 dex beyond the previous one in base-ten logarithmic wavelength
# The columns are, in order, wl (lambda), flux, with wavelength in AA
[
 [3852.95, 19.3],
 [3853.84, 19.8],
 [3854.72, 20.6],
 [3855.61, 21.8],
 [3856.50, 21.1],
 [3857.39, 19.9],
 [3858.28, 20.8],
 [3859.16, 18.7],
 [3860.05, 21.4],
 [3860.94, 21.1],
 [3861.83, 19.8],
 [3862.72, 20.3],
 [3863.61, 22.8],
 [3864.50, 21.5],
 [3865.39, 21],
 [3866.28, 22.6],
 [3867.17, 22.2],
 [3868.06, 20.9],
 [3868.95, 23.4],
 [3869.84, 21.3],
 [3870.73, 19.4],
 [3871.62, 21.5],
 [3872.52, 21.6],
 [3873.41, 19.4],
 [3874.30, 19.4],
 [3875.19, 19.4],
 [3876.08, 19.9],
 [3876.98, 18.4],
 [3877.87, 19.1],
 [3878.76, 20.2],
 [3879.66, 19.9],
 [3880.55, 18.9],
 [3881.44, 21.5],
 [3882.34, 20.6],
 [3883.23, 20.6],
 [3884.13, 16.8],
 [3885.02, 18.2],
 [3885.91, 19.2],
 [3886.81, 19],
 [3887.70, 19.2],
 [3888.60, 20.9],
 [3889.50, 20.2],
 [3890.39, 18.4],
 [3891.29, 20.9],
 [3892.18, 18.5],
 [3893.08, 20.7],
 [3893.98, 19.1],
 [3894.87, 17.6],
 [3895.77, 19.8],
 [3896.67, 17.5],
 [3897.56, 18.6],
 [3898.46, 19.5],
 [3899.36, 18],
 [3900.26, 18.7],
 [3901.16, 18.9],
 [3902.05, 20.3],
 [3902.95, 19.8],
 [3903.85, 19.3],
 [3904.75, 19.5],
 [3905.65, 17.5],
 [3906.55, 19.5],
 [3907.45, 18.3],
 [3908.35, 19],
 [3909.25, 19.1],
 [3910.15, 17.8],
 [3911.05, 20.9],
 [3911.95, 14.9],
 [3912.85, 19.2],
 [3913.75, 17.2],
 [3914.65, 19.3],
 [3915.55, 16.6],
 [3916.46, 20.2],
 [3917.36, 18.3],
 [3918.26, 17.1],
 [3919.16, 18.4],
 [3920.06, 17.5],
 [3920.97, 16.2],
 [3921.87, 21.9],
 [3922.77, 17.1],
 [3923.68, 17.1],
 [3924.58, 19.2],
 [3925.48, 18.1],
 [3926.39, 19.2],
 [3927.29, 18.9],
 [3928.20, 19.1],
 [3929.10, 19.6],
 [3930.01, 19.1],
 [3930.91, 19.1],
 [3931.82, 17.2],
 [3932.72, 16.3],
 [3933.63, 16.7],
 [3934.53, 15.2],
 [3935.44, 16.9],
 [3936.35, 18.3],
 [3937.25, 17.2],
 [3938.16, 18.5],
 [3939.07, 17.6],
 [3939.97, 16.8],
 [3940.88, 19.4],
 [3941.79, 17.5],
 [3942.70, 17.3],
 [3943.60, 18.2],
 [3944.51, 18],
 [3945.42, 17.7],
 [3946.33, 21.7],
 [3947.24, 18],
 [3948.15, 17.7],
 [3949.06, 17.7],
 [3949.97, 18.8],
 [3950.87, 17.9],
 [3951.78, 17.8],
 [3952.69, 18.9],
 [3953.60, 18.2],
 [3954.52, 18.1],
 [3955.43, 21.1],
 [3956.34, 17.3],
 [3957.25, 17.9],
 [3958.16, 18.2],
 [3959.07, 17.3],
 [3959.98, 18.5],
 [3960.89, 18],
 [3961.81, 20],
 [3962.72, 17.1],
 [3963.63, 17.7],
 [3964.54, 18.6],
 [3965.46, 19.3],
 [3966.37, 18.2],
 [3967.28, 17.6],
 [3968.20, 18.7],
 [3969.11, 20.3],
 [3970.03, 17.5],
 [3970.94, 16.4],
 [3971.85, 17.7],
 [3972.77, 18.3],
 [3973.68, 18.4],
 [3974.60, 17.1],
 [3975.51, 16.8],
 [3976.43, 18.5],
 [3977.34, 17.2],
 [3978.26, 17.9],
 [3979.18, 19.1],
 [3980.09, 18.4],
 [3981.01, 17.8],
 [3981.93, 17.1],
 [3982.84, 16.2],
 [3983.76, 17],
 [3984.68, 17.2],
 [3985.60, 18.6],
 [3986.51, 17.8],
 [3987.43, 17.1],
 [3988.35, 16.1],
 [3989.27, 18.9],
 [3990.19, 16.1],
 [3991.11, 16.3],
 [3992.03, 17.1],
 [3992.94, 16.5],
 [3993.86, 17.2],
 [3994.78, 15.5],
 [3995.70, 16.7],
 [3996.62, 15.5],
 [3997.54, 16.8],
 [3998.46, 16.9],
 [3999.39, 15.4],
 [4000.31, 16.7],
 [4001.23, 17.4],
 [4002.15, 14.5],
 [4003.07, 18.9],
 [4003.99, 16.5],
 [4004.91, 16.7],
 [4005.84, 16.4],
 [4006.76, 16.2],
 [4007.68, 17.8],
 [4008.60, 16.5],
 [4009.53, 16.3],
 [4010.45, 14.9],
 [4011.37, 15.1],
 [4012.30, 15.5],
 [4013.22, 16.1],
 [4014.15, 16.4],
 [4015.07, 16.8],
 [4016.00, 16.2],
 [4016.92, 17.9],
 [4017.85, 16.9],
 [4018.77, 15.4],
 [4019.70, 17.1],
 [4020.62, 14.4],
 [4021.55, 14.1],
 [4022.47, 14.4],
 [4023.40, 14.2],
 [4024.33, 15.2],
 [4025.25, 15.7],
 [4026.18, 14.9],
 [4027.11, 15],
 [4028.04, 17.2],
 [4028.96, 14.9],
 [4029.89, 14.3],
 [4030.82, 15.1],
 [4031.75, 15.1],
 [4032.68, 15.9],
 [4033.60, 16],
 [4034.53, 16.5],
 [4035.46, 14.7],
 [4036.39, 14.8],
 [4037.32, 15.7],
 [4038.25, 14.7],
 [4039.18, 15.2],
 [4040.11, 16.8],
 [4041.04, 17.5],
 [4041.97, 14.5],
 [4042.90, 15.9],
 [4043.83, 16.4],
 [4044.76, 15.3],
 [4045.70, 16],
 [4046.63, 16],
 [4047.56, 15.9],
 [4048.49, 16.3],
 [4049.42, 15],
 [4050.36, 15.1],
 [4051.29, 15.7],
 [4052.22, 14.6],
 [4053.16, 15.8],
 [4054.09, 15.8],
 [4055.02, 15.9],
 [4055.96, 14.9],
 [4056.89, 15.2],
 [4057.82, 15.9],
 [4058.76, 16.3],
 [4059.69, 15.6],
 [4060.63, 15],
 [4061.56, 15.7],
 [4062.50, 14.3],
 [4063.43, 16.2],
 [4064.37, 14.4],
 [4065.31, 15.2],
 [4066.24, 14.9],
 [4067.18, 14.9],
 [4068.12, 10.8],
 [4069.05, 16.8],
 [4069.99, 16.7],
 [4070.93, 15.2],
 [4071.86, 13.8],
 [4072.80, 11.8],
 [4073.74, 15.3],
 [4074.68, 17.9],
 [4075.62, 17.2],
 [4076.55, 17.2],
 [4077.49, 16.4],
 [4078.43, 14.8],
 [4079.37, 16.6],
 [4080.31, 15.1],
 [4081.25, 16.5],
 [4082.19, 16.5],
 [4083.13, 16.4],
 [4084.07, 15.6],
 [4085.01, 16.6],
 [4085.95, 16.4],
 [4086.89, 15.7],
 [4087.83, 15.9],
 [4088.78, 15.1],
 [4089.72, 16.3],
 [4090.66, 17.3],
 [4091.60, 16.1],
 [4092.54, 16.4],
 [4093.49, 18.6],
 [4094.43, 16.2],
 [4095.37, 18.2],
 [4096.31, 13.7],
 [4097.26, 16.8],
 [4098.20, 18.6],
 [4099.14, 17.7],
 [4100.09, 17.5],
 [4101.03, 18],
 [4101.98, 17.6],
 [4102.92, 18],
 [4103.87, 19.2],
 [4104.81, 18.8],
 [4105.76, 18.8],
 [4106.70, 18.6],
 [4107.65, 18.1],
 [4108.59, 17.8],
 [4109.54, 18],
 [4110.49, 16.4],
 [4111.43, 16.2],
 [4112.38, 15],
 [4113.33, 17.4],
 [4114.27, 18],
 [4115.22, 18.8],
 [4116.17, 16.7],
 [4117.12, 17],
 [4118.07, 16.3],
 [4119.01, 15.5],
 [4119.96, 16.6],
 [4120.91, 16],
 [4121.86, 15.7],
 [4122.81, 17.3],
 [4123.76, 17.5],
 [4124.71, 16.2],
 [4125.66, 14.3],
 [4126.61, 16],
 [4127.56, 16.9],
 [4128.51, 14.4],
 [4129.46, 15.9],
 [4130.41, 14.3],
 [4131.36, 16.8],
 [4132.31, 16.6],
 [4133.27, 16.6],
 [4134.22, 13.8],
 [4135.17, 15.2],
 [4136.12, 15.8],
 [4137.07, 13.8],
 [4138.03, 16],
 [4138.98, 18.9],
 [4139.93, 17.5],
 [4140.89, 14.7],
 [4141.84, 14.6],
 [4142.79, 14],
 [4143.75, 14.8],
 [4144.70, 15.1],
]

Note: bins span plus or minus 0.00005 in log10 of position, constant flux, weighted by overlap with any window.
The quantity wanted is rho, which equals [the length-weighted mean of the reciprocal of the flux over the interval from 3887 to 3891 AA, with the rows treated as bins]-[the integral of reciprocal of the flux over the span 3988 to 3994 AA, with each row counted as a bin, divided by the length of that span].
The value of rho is -0.009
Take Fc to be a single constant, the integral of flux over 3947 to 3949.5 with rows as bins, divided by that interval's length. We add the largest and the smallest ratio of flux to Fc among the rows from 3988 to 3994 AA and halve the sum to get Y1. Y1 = 0.98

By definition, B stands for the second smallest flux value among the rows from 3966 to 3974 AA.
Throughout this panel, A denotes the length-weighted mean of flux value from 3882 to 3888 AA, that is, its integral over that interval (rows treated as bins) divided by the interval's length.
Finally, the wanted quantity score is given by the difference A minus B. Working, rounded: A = 19.1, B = 17.5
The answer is 1.6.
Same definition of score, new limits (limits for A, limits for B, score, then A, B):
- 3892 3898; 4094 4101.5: 2.6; 18.8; 16.2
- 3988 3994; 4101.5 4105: -1.1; 16.9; 18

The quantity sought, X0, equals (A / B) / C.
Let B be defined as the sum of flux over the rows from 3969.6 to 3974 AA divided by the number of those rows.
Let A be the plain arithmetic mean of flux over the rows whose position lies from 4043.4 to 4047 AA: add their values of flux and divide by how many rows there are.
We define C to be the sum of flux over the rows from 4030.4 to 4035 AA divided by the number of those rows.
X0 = 0.057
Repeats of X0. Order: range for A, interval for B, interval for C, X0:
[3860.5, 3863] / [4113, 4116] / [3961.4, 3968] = 0.062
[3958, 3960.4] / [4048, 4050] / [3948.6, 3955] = 0.063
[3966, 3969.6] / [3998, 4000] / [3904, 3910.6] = 0.062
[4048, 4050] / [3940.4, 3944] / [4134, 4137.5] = 0.059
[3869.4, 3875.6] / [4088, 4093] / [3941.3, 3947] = 0.068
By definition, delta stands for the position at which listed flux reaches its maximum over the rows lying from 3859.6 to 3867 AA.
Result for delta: 3863.61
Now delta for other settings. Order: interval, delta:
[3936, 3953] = 3946.33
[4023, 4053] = 4041.04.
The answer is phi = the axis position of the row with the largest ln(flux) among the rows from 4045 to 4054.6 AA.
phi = 4048.49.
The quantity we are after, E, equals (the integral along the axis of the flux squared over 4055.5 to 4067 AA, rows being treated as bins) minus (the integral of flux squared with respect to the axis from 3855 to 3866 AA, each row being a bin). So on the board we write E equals -2109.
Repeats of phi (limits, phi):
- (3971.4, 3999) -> 3979.18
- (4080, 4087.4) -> 4085.01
